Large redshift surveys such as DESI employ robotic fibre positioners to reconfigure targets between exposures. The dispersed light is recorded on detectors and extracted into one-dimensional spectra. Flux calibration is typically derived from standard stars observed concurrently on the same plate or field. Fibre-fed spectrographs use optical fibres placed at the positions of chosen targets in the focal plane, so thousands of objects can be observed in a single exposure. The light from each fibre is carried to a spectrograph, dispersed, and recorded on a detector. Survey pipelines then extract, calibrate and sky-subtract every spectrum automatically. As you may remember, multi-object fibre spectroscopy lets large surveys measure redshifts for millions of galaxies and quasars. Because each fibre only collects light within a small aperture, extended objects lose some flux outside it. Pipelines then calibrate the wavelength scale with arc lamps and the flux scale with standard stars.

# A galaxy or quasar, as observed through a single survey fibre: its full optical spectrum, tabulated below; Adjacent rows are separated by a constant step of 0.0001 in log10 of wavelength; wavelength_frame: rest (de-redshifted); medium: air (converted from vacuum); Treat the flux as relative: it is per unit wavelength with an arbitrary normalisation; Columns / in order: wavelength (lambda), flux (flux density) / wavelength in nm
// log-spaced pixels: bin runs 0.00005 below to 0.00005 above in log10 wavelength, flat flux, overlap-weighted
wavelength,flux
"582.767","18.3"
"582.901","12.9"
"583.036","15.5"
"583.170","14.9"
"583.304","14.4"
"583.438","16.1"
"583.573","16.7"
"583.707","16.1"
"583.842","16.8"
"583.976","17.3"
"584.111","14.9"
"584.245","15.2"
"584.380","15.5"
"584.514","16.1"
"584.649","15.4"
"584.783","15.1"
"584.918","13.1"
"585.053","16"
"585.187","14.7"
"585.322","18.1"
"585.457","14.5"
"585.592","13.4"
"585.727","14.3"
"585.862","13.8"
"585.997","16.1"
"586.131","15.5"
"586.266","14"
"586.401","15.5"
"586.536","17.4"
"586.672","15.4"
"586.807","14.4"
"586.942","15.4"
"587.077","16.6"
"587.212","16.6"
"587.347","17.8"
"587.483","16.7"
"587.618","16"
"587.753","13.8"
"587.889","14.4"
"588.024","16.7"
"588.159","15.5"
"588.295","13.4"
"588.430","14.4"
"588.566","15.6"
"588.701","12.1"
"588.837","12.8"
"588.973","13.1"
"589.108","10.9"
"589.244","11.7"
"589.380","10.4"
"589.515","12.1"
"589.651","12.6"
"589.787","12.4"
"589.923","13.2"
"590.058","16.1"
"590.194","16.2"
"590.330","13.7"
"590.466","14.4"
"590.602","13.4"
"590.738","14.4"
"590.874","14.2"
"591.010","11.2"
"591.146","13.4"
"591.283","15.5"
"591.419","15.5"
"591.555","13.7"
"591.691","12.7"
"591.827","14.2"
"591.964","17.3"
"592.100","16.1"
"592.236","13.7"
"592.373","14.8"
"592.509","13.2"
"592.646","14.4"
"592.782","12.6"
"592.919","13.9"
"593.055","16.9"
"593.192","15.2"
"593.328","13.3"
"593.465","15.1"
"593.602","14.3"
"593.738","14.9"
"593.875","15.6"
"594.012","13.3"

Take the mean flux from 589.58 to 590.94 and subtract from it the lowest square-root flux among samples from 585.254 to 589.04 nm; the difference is 10.6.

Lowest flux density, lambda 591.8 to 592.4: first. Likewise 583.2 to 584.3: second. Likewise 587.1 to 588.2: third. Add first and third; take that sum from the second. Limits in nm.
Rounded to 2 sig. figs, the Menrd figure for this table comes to -13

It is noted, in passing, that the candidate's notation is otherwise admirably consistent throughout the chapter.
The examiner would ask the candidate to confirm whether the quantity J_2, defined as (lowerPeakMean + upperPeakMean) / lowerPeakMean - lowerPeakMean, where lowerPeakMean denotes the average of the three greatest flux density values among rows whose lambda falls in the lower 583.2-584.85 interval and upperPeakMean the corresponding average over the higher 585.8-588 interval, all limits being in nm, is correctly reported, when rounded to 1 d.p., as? -14.9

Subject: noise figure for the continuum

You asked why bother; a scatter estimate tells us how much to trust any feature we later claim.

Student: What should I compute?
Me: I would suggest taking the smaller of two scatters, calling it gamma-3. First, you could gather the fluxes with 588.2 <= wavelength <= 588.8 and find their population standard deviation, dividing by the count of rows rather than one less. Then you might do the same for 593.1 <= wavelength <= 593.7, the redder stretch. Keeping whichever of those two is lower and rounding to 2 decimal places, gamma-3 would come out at 0.76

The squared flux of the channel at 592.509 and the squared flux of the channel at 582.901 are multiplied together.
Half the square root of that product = 85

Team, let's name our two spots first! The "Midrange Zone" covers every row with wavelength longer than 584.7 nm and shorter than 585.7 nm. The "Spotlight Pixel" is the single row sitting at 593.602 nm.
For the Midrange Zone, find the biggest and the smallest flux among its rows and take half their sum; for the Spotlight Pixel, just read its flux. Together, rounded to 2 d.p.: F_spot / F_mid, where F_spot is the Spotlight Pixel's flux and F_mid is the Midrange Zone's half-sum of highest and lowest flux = 0.92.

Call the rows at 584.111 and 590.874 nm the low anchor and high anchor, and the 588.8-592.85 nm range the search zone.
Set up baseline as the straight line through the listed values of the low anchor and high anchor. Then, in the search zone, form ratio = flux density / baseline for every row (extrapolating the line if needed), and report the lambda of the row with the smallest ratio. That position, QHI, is 589.380 nm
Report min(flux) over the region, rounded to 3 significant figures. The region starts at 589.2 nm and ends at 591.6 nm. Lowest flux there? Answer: 10.4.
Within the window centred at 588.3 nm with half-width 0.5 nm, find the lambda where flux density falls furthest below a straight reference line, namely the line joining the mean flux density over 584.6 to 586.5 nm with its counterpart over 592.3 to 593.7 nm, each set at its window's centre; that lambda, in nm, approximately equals 588.701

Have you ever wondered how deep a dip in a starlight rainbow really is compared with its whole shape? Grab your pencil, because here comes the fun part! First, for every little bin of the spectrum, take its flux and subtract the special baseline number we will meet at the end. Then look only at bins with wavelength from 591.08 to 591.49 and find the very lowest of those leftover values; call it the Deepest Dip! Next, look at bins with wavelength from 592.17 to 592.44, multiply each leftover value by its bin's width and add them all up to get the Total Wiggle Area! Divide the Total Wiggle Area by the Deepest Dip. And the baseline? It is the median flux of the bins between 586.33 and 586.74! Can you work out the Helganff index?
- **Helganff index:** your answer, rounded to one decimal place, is 0.2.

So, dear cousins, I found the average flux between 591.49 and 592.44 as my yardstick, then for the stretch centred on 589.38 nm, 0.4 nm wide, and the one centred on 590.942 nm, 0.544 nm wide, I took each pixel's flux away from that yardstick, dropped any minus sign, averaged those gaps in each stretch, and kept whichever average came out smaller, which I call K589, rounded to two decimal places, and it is 1.34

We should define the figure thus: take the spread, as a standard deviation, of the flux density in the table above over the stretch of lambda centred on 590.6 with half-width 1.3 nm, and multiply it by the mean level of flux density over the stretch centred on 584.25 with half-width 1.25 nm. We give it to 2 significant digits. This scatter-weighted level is 24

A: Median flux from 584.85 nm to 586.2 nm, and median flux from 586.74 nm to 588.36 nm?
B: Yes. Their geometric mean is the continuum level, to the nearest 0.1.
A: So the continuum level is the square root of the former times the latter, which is 15.2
